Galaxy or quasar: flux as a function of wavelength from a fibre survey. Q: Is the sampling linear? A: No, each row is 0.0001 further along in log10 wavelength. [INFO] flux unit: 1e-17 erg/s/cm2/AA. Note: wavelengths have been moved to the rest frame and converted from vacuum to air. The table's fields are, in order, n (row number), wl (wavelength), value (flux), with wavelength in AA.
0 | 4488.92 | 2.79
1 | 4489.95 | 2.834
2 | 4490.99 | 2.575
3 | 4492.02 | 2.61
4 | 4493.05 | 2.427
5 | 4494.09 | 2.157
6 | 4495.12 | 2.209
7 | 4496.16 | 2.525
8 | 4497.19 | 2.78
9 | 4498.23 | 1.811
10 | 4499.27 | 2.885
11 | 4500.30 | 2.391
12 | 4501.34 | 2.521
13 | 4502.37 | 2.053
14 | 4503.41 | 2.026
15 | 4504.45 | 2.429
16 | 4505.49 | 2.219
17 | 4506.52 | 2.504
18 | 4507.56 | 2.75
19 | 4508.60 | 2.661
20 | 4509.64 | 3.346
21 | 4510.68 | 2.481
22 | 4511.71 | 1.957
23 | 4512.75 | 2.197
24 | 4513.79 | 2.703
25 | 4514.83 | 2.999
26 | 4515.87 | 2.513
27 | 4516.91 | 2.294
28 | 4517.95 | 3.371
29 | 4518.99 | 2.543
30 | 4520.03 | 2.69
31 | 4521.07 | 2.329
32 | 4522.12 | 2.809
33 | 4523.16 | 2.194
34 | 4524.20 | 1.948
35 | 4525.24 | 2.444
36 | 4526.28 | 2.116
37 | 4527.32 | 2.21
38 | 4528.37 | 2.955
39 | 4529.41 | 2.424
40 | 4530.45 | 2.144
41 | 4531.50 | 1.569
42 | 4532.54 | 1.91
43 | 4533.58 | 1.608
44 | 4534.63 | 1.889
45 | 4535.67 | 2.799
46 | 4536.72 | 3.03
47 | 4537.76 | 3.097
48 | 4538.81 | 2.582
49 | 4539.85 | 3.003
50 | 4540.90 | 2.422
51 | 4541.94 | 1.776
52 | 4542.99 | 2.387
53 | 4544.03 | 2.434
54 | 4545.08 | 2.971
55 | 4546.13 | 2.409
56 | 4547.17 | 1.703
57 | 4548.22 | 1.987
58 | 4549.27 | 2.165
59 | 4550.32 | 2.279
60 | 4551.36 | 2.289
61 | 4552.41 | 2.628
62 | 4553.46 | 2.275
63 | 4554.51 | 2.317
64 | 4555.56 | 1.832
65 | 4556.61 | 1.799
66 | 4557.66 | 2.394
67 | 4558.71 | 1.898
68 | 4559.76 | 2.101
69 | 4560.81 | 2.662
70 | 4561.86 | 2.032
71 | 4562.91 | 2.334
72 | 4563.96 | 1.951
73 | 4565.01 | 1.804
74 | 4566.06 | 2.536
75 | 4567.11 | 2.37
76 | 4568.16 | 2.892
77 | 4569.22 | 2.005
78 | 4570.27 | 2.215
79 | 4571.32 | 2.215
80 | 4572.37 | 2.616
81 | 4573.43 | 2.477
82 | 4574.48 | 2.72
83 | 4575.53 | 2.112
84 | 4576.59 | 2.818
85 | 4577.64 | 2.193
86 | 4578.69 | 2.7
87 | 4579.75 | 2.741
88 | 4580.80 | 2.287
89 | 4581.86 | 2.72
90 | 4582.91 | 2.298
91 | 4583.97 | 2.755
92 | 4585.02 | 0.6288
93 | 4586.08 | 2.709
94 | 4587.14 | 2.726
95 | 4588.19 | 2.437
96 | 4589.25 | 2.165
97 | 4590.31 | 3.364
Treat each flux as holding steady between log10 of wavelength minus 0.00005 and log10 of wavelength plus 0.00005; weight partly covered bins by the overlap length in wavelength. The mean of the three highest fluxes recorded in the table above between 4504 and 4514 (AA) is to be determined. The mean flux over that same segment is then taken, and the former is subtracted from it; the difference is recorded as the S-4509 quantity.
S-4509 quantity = -0.41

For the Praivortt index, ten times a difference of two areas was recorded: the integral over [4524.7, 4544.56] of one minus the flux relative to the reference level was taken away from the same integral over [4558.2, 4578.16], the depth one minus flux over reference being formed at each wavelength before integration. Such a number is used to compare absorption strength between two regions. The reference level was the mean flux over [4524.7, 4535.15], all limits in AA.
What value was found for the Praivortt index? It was 4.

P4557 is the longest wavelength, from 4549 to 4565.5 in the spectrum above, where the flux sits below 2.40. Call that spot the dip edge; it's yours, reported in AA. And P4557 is 4565.01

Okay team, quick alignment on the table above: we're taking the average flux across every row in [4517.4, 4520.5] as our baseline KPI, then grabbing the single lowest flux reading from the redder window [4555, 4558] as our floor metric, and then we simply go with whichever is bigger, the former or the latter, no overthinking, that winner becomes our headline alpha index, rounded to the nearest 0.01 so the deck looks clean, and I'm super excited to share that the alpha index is 2.87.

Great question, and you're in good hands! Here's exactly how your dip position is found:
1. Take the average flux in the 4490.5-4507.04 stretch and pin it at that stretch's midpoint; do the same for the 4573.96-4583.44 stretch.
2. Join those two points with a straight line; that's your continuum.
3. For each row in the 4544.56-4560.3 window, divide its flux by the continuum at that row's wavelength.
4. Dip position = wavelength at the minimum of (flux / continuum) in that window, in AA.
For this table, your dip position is 4547.17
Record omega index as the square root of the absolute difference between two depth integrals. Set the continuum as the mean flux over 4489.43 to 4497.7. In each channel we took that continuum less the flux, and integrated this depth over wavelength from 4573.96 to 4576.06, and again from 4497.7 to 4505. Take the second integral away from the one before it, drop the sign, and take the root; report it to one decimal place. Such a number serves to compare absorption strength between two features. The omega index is 1.2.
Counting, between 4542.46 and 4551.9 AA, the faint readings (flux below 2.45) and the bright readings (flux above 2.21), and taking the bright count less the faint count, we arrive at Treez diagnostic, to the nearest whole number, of -2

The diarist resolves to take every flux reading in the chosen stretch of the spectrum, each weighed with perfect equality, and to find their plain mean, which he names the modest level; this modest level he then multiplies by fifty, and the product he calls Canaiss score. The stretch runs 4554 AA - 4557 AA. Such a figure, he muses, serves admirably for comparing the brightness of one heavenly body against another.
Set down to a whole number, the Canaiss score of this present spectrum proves 99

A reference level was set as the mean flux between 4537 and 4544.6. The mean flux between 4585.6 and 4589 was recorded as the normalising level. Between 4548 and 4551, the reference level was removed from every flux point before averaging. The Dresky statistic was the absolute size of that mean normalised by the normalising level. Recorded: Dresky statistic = 0.15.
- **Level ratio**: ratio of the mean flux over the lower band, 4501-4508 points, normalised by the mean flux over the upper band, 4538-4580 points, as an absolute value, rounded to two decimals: 1.01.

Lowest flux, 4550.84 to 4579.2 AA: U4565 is 1.799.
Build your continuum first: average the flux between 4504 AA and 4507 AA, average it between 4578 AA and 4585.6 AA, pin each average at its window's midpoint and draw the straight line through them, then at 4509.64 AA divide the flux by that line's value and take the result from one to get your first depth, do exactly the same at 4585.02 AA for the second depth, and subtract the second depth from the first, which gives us -1.13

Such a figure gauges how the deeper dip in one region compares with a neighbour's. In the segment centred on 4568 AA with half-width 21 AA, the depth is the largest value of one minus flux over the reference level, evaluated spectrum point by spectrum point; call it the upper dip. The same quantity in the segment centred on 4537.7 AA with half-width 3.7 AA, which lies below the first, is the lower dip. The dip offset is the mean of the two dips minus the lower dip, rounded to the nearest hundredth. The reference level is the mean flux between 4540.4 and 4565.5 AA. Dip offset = 0.29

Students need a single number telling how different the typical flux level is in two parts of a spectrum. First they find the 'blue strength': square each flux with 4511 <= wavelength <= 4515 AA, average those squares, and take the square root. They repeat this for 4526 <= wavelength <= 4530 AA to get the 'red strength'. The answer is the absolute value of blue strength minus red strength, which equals 0.05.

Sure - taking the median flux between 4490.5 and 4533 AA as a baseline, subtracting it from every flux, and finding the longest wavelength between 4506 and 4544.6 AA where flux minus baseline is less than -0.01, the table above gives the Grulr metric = 4542.99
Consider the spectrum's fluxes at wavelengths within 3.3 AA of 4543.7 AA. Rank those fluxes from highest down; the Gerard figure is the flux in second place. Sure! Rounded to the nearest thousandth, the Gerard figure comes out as 2.434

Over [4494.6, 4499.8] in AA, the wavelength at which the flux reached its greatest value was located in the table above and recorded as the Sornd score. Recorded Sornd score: 4499.27 AA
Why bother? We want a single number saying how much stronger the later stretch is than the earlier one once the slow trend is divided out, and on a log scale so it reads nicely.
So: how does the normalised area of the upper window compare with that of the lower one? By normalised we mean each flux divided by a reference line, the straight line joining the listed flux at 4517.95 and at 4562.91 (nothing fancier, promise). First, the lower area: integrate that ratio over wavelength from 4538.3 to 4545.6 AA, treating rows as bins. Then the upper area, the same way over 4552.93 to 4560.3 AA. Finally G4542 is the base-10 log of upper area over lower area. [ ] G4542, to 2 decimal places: -0.02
